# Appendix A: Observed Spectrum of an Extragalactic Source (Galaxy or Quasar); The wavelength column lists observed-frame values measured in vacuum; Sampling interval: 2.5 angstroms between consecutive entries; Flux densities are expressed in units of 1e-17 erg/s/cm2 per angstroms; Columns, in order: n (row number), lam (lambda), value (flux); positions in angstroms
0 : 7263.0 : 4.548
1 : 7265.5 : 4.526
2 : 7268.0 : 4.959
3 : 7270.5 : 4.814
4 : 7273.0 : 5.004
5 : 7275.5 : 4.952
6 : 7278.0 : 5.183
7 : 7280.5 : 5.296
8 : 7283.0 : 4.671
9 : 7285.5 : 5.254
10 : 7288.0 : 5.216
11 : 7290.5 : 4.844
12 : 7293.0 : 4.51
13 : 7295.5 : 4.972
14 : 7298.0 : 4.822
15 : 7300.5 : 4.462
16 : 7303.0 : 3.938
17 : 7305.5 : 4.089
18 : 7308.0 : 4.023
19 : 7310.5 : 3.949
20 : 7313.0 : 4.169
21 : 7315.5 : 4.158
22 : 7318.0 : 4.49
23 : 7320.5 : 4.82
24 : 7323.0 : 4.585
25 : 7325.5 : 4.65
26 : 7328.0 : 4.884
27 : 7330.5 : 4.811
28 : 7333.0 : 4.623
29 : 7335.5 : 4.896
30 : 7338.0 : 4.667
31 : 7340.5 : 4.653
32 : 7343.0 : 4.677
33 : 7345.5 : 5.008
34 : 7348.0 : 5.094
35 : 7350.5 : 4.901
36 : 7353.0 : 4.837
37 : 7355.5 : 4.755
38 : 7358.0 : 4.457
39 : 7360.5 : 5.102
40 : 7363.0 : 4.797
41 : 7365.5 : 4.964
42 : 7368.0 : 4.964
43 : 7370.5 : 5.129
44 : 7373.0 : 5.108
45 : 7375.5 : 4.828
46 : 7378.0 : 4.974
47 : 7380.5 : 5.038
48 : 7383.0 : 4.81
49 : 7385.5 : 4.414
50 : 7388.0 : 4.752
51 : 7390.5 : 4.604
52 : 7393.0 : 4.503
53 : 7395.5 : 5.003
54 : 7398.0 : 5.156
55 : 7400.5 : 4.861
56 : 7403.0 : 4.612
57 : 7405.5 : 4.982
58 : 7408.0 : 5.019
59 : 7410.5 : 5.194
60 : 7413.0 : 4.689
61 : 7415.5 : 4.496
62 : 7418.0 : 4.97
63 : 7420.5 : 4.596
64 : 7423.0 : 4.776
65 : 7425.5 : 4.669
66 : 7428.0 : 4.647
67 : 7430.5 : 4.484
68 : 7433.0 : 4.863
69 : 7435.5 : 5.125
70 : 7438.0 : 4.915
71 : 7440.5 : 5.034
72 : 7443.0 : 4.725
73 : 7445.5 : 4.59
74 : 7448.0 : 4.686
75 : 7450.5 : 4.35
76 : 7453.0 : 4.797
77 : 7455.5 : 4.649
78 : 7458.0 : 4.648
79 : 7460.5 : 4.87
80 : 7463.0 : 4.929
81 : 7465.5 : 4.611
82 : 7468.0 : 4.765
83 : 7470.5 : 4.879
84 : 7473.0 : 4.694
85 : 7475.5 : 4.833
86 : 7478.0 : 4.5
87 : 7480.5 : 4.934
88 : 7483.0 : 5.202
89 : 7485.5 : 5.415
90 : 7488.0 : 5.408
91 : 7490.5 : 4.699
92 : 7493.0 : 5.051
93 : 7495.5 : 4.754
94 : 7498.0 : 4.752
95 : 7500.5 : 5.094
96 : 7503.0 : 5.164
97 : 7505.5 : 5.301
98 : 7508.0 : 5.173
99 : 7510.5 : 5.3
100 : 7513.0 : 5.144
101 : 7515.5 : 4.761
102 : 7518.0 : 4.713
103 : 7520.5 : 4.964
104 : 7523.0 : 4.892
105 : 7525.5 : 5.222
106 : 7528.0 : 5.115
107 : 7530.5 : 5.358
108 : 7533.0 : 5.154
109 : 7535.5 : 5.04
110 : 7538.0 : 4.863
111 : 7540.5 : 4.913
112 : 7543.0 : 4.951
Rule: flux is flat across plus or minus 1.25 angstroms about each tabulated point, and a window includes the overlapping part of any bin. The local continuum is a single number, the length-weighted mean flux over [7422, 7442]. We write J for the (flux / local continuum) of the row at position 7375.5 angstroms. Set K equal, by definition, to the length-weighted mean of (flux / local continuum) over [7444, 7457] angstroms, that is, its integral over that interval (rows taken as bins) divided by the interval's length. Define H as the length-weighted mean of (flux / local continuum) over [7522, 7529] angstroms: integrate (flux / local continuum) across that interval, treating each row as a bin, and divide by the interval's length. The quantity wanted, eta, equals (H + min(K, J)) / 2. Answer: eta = 1.01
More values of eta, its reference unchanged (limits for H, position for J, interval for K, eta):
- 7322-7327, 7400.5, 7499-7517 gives 0.99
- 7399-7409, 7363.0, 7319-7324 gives 0.99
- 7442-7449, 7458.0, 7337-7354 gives 0.97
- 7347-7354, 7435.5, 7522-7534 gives 1.05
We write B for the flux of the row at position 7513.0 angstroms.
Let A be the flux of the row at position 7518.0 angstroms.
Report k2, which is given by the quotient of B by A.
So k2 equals 1.09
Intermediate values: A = 4.713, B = 5.144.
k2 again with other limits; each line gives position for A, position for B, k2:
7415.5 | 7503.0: 1.15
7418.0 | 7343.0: 0.94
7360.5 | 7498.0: 0.93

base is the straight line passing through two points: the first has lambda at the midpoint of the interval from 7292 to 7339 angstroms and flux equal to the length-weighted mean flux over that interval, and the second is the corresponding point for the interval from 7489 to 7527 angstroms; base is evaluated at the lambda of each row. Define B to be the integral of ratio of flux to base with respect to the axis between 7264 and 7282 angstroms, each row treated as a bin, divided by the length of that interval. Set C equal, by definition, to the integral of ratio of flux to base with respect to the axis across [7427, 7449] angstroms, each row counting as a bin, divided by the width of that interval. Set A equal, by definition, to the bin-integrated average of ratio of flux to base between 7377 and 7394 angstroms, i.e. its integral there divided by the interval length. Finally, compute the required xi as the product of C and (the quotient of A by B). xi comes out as 0.89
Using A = 1.01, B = 1.13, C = 0.99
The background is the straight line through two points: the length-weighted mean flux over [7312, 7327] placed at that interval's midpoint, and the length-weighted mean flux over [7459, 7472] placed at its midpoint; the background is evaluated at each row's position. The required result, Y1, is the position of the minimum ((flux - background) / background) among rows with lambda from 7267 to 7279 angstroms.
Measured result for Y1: 7270.5 angstroms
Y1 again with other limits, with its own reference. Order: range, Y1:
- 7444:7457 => 7450.5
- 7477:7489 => 7478.0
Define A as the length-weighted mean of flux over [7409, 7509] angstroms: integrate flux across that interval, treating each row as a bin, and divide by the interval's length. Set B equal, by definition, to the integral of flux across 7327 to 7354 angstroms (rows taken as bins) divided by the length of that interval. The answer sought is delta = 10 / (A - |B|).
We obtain 388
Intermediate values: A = 4.85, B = 4.82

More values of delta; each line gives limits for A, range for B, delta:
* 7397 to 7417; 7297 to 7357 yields 34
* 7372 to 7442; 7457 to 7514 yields -73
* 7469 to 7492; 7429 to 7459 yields 47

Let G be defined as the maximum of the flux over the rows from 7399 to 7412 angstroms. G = 5.194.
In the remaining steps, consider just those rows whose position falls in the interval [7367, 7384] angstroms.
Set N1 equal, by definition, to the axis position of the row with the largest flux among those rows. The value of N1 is 7370.5 angstroms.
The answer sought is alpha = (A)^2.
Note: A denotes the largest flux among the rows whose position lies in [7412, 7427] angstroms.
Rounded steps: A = 4.97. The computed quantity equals 24.7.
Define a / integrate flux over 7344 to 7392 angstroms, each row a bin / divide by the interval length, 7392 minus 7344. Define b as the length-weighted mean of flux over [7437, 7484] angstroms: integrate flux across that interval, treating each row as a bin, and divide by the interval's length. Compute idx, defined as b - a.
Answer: -0.10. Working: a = 4.87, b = 4.77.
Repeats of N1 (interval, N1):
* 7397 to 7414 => 7410.5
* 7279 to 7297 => 7280.5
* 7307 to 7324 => 7320.5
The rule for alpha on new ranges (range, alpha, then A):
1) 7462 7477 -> 24.3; 4.929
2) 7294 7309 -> 24.7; 4.972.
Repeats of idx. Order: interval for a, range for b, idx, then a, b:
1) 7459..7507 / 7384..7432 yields -0.18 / 4.94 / 4.76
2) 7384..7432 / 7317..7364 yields 0.02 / 4.76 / 4.78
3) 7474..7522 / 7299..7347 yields -0.50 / 5.01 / 4.51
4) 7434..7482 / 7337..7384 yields 0.12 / 4.77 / 4.88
